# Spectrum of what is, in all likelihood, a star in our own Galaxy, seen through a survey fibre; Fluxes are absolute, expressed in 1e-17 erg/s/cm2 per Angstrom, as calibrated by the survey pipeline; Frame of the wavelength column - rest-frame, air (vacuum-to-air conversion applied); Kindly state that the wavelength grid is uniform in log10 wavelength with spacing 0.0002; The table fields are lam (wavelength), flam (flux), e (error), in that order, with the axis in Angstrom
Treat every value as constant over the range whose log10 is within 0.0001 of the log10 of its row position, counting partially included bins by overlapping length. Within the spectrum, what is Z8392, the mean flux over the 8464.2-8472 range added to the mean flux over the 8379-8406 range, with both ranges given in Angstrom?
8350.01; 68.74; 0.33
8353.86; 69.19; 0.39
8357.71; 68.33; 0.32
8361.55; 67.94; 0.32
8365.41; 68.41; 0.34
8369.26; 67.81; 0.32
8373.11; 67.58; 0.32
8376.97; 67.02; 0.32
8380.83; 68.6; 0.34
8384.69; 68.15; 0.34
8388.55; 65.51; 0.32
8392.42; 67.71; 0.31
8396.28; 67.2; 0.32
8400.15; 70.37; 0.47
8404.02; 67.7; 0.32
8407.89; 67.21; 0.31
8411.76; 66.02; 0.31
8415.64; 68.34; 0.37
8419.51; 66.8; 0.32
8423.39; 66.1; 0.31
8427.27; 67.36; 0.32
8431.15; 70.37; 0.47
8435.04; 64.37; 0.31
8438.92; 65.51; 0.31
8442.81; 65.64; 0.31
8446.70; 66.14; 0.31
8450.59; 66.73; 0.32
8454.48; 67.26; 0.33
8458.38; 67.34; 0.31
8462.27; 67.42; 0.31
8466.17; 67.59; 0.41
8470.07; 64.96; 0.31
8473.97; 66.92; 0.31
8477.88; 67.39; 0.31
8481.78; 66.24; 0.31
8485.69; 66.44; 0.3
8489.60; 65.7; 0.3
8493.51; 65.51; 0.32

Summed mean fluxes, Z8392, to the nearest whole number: 134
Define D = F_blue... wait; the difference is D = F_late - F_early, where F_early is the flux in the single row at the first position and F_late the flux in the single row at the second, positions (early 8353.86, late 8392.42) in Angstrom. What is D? -1.5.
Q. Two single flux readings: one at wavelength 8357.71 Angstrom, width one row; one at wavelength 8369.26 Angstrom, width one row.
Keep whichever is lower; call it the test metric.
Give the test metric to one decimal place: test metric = 67.8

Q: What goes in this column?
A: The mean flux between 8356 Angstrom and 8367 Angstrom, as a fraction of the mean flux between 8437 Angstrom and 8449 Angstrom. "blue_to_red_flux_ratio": 1.04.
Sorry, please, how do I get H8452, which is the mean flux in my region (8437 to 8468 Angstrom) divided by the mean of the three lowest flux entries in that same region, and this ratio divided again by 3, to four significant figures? 0.3381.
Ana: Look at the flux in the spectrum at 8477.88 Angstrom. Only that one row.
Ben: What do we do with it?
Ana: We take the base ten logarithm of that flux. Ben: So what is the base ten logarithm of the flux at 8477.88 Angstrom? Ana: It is 1.83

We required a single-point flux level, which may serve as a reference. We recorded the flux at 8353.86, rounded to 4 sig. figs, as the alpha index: 69.19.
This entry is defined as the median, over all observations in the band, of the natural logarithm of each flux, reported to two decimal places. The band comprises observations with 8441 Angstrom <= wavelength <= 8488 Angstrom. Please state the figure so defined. 4.20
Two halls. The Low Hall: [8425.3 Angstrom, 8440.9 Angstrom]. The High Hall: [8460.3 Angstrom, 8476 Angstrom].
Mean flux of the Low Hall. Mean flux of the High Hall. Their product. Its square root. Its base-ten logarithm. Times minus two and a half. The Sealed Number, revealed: -4.56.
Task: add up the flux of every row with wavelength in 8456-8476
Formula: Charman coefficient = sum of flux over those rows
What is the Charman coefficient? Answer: 334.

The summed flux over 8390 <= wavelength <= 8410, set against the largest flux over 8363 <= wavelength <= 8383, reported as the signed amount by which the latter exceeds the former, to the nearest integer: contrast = -272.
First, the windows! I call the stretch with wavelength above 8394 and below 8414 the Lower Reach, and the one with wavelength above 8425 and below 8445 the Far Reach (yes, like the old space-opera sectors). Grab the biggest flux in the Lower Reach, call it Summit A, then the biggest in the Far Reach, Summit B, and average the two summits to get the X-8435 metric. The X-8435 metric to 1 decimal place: 70.4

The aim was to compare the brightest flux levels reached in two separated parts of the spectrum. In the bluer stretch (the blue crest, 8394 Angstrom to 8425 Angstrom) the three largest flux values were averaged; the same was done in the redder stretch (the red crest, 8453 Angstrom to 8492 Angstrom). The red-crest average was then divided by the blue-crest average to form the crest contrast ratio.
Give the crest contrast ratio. 0.98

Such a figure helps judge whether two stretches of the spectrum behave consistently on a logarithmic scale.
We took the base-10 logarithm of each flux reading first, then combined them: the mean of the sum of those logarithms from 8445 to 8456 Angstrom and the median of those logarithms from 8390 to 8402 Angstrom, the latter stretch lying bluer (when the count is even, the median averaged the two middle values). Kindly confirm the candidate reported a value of 3.65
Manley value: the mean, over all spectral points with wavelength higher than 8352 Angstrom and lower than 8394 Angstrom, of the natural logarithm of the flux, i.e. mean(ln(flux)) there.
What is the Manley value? 4.22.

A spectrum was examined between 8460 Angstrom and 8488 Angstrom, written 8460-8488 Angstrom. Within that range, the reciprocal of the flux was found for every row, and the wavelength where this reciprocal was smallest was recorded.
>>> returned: 8466.17 Angstrom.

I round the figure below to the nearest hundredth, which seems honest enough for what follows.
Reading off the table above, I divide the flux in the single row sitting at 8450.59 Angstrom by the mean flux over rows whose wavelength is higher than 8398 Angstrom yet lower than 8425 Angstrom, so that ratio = 0.99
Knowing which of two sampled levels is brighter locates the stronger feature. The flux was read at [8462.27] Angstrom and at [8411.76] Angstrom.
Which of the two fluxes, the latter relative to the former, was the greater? 67.4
